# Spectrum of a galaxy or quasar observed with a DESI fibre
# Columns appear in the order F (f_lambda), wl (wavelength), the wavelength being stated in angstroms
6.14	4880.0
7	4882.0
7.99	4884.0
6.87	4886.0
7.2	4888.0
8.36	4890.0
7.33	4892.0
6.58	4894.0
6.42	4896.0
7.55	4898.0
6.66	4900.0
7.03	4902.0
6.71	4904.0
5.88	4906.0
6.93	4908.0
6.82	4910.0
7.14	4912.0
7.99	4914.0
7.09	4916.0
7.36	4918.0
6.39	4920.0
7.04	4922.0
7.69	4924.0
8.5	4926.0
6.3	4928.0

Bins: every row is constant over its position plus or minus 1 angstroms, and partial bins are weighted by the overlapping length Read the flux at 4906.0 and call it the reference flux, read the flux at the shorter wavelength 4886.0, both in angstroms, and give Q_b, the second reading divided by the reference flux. 1.17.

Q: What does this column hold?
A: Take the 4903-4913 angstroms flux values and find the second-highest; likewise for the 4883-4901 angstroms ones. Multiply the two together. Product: 55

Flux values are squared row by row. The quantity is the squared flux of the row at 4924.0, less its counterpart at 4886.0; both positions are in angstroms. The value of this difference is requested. 12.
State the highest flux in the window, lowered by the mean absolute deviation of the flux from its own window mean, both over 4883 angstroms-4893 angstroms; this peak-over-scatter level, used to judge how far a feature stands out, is 7.86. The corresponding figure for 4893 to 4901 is 7.18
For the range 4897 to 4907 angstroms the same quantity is 7.13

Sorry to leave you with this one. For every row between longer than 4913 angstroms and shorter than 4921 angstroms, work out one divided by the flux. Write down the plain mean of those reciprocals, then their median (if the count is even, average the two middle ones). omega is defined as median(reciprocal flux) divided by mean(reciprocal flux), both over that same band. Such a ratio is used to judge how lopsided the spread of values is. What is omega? 0.99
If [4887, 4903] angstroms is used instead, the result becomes 1.00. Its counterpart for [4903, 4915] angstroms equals 1.00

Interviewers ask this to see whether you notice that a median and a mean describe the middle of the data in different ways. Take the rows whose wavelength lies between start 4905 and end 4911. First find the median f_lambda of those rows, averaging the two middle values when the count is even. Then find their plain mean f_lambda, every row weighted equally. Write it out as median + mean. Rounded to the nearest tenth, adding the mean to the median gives 13.4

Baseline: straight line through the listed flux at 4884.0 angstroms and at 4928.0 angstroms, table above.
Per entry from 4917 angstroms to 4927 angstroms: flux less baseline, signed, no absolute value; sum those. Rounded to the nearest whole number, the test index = 4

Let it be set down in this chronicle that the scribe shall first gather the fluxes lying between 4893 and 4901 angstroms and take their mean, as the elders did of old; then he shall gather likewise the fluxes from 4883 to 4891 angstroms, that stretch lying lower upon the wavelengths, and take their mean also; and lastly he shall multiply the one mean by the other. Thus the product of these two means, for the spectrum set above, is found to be 52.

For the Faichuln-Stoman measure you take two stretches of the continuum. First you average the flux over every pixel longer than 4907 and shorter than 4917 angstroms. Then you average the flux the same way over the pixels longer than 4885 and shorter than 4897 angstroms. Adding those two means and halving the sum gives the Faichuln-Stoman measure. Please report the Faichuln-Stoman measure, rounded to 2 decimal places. 7.16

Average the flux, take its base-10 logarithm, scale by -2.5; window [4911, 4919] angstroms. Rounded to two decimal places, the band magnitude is -2.17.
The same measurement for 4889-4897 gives -2.14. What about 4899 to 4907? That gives -2.04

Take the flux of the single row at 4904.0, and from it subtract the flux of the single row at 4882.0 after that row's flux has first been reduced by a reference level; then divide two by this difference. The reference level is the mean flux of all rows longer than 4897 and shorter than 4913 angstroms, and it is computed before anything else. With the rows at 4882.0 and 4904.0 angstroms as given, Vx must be 0.305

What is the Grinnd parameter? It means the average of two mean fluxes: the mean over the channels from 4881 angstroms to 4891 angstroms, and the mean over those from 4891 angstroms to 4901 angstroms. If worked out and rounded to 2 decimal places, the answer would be 7.20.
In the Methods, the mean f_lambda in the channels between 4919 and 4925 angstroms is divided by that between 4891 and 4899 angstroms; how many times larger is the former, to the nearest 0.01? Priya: 1.01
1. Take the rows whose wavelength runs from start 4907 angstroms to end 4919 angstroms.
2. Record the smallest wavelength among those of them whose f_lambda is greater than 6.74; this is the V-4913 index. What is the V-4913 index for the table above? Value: 4908.0 angstroms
